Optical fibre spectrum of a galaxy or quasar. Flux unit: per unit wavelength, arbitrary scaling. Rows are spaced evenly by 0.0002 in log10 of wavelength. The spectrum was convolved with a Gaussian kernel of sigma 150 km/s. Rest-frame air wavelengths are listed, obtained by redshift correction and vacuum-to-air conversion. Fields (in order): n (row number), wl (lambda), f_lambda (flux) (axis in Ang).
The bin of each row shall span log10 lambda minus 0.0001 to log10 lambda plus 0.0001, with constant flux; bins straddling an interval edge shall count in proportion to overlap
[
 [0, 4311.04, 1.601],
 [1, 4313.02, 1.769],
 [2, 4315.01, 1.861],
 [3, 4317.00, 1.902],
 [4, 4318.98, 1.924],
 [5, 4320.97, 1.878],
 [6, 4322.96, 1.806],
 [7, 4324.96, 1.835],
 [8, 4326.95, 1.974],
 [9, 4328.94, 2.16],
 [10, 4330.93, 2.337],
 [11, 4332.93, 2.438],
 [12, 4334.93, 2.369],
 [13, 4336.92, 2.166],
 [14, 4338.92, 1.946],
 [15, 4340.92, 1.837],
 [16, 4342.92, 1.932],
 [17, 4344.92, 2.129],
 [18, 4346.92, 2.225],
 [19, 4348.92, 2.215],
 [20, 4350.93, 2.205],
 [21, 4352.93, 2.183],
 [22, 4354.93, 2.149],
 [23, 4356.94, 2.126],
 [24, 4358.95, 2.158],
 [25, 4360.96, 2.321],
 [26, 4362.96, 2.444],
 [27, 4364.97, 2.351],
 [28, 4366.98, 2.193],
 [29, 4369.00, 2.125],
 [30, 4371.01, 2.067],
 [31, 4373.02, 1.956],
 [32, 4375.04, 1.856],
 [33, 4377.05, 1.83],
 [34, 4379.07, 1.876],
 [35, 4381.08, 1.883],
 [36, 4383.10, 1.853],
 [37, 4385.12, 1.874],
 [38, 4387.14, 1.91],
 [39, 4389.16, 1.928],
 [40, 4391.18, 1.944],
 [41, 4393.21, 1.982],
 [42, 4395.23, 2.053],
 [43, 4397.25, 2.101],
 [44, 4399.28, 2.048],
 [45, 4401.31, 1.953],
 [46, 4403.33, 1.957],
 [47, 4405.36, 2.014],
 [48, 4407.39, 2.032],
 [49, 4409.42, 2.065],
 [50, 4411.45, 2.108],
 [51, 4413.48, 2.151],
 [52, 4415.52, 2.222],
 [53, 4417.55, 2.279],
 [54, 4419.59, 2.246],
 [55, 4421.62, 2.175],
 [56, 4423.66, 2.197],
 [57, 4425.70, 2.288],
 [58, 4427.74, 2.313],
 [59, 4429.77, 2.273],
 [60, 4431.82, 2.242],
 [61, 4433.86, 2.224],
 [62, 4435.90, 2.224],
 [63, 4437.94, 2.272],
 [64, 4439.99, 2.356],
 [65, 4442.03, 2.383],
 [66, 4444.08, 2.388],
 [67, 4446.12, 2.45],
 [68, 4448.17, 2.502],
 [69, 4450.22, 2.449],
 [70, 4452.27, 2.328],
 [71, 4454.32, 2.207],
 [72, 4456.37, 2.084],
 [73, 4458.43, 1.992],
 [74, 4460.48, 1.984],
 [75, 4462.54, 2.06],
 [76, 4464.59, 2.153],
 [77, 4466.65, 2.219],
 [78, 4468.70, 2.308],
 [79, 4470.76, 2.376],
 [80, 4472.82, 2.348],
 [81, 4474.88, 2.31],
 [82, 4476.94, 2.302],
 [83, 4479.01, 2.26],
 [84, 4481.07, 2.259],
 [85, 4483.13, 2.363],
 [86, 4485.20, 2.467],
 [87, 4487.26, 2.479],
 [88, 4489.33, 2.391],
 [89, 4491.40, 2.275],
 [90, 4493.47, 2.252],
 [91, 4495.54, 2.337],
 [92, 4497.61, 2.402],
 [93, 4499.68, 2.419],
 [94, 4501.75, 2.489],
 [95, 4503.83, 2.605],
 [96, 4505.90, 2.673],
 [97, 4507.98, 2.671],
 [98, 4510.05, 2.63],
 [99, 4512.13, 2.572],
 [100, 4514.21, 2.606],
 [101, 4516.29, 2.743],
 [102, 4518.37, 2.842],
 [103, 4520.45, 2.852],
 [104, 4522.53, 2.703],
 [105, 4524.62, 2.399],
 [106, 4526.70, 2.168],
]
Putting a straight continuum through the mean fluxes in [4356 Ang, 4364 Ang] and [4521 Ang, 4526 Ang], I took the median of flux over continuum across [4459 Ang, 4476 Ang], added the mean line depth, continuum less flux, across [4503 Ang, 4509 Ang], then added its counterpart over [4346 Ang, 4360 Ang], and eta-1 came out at 0.86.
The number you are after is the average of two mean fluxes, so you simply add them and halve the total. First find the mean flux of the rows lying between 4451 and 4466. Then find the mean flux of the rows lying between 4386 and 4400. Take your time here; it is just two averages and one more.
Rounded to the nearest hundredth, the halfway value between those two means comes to 2.06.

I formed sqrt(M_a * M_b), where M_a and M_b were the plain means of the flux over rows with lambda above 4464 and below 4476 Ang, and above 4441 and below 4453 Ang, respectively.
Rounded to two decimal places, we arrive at 2.35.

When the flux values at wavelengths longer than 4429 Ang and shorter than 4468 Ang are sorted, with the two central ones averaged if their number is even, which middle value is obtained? 2.24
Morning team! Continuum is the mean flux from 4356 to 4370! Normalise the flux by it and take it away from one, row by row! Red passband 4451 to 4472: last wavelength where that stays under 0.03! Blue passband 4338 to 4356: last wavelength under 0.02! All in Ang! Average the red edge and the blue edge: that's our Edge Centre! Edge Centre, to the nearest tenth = 4410.8 Ang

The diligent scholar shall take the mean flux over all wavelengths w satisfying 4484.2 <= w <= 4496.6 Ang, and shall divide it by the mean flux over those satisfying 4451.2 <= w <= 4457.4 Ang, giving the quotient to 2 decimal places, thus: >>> 1.07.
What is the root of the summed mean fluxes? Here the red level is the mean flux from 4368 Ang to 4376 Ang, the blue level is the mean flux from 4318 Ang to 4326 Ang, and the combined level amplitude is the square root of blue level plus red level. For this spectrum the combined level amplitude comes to 1.97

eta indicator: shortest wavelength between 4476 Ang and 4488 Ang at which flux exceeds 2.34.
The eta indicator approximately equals 4483.13 Ang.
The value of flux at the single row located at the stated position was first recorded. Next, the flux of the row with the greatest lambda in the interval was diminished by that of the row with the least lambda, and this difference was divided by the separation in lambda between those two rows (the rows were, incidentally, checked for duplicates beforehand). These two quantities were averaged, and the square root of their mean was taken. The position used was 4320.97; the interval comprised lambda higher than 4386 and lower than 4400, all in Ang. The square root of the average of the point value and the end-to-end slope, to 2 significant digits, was 0.97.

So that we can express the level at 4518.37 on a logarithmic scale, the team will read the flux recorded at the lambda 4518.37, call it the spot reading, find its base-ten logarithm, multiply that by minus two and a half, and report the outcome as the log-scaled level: -1.13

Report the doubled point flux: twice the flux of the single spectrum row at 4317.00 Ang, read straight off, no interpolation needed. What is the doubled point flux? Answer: 3.8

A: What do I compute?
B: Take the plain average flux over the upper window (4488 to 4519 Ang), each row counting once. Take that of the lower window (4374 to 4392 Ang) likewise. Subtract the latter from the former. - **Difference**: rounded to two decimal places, 0.64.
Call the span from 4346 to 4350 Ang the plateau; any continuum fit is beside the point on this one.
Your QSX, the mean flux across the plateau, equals 2.22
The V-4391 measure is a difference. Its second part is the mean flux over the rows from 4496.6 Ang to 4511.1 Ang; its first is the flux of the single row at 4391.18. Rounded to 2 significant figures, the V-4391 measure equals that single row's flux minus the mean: -0.61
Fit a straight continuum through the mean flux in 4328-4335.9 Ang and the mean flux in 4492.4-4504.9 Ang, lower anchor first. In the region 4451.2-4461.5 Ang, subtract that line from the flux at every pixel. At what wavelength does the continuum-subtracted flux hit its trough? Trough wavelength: 4460.48 Ang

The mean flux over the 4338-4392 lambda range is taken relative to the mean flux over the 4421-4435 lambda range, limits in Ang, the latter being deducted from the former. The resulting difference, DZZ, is -0.19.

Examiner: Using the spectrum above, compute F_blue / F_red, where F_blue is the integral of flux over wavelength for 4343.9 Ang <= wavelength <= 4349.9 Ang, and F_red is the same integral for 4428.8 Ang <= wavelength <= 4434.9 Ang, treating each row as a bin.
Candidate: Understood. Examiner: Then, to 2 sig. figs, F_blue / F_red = 0.96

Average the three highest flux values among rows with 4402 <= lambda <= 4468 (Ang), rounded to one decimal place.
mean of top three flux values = 2.5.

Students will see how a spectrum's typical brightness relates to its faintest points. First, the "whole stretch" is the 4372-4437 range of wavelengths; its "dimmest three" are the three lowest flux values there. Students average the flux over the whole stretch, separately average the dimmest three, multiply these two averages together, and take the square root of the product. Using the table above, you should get 1.95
